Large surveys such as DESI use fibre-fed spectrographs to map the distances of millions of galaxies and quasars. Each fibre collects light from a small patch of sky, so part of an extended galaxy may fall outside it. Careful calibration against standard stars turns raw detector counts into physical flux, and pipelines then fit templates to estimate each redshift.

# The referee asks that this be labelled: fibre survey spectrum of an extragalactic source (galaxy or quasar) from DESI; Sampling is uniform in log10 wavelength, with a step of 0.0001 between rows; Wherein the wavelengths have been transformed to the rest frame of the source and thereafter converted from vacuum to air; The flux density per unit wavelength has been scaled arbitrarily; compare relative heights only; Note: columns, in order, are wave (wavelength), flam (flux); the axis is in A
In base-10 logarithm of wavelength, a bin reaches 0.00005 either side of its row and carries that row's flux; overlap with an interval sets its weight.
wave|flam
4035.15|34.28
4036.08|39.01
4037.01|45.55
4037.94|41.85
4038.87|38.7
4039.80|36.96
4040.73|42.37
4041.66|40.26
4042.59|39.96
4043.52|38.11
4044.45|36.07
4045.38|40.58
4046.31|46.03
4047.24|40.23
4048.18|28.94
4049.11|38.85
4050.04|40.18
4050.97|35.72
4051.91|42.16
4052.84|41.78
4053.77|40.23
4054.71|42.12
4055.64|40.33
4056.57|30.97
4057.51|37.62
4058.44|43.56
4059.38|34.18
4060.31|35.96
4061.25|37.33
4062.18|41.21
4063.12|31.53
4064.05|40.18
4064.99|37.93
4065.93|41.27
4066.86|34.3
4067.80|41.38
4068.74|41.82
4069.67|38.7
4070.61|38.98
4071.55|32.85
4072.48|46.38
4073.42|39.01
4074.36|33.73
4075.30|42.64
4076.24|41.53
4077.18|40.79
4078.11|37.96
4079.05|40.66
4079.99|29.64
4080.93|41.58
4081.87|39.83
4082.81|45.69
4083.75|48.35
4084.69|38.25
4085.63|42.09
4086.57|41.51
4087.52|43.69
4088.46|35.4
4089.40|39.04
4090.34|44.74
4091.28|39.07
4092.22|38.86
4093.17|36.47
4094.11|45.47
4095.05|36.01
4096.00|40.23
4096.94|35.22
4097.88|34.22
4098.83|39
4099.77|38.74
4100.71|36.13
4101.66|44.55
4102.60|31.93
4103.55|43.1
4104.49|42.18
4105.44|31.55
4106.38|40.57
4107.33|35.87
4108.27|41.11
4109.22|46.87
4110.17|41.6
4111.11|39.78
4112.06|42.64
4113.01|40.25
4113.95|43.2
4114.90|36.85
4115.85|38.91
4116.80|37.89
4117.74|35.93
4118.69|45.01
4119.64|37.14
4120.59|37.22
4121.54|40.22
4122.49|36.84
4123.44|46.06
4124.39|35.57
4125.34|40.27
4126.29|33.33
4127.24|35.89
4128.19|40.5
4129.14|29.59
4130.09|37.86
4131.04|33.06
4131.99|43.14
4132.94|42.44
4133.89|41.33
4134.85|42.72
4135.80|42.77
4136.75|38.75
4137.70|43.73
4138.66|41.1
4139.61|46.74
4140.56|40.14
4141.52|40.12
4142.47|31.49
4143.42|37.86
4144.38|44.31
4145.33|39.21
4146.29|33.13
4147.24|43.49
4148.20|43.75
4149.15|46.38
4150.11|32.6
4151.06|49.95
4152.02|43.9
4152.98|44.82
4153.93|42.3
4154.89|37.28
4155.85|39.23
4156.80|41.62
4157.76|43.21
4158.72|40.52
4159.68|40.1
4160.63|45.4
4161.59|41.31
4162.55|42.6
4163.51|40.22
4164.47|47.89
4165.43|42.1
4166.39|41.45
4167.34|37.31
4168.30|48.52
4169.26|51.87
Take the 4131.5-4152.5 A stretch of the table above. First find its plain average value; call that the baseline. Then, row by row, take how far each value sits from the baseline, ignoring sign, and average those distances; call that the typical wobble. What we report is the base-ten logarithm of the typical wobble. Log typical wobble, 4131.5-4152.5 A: 0.53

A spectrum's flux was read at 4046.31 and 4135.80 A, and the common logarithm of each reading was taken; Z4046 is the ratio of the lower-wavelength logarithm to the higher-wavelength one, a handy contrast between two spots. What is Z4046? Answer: 1.02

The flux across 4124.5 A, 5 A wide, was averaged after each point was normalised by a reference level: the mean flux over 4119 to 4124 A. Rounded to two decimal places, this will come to 0.97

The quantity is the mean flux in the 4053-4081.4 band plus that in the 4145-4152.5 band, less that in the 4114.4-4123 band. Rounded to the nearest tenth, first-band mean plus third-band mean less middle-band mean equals 41.7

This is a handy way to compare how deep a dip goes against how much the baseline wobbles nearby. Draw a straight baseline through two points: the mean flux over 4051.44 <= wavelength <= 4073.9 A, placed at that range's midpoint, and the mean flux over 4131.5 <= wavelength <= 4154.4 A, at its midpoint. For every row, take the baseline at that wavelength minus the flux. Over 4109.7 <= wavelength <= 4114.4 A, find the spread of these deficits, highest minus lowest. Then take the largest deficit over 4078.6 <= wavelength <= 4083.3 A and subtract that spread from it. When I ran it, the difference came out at 6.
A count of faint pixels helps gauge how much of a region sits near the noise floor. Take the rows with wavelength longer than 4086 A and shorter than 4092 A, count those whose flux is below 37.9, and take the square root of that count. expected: 1.00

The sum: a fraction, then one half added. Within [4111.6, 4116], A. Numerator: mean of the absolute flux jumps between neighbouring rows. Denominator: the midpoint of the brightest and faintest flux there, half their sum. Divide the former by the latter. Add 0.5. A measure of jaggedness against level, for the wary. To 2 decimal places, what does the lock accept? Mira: 0.59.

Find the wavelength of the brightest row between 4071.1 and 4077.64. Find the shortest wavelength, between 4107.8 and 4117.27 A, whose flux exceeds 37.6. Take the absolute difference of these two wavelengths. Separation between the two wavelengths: 35.8 A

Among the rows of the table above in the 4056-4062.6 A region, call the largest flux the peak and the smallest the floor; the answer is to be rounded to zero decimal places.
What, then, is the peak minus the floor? 13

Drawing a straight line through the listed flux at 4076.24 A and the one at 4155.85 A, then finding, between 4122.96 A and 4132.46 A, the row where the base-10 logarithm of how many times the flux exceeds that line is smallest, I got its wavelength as 4129.14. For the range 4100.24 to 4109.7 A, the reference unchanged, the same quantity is 4105.44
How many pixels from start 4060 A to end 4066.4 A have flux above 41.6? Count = 0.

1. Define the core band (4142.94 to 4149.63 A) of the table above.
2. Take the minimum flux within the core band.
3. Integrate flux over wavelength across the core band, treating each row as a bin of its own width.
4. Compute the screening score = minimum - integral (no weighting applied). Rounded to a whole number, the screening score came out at -242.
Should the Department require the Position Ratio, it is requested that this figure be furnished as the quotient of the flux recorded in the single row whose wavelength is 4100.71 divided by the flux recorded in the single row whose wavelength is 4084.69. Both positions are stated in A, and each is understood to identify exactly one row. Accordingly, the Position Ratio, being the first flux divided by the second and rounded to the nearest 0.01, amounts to 0.94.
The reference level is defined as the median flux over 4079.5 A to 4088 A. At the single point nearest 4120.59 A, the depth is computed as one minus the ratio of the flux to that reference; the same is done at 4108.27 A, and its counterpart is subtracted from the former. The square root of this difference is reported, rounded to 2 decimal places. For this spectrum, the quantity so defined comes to 0.31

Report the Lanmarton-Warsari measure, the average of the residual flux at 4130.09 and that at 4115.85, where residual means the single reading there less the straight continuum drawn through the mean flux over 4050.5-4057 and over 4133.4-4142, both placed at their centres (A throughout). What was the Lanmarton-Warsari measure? -3.04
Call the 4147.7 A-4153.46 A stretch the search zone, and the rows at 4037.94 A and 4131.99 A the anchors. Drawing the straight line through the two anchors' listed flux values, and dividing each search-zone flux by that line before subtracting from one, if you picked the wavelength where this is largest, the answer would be 4150.11 A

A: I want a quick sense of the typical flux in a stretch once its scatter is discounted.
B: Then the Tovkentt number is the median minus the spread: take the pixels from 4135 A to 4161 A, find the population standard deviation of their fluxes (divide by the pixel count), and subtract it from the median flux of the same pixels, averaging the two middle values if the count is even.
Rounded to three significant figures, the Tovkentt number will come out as 37.4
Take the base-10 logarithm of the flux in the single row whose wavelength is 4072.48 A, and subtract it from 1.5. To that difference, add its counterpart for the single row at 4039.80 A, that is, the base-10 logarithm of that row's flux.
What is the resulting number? 1.40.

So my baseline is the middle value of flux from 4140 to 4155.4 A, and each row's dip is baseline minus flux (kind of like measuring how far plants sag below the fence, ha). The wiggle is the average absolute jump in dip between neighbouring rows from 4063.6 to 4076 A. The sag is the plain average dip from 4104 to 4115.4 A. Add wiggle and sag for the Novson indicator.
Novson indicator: 6.4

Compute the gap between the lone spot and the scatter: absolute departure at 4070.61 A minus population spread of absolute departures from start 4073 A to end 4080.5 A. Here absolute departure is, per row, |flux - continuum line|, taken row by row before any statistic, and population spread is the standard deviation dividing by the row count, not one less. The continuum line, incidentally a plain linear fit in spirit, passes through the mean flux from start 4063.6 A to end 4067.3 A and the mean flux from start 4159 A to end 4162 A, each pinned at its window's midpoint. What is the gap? -2.4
